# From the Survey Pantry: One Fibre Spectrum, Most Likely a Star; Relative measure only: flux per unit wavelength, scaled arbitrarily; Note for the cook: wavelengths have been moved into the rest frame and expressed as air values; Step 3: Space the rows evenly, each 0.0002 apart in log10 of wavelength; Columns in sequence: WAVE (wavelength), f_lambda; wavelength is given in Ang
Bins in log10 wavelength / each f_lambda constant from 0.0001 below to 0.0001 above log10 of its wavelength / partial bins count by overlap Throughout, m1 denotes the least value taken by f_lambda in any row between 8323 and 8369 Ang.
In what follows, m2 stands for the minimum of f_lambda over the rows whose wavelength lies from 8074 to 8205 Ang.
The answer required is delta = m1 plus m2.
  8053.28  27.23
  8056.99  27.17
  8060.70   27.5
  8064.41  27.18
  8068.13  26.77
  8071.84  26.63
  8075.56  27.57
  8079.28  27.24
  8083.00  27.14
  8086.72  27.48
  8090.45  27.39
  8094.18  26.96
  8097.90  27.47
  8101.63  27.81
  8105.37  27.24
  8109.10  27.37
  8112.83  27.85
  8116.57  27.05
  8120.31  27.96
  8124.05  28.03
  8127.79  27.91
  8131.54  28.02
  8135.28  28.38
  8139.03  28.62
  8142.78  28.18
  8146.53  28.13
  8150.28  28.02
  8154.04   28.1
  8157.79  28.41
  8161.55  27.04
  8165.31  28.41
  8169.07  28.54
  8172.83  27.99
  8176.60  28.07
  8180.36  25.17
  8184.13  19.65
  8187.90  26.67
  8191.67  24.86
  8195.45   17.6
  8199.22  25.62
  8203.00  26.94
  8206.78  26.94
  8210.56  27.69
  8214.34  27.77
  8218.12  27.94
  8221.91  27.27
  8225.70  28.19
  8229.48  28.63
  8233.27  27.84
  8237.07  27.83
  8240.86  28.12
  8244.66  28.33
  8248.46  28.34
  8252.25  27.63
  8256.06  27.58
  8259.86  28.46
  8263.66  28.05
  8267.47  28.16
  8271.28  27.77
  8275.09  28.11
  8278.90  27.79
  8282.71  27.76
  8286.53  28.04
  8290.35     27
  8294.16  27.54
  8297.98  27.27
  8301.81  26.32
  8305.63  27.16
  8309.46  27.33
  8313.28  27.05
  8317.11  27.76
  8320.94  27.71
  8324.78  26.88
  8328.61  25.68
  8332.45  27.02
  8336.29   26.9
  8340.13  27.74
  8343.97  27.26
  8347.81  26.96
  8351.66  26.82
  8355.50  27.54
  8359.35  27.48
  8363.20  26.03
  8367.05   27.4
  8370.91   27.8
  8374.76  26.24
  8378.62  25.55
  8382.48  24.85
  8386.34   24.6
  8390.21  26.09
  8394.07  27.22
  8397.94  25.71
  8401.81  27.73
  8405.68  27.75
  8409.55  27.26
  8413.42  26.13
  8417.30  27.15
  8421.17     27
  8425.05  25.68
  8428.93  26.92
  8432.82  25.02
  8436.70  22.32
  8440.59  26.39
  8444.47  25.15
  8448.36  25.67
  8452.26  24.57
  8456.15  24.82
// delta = 43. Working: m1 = 25.68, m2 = 17.6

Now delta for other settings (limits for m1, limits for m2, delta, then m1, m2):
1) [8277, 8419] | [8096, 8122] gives 52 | 24.6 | 27.05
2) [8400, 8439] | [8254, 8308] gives 49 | 22.32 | 26.32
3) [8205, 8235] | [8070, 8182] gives 52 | 26.94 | 25.17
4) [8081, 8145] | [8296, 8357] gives 53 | 26.96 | 25.68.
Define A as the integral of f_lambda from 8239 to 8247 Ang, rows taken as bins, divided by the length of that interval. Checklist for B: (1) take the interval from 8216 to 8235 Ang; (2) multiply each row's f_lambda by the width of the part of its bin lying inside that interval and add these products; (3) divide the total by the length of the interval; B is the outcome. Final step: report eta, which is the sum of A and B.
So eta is 56.2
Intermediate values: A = 28.2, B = 28.0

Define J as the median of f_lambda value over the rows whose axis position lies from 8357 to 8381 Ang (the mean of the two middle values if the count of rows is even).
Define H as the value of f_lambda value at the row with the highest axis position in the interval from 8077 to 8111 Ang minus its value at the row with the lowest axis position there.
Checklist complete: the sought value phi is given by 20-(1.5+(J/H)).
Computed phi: -188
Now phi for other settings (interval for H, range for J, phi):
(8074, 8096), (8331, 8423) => 63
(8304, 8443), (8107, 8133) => 55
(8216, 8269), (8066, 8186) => -108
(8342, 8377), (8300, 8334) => 45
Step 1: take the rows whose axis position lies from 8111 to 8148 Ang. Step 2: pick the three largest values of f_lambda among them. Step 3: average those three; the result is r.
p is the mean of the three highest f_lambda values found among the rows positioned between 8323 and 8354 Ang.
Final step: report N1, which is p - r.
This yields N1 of -1.1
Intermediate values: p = 27.3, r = 28.4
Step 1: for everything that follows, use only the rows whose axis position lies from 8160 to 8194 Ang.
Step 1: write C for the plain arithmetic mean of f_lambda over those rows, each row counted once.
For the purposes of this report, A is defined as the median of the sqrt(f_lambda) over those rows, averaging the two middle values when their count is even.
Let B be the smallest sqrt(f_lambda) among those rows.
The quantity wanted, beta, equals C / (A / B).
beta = 22.4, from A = 5.20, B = 4.43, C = 26.27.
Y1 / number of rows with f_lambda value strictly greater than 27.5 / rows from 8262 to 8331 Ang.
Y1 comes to 10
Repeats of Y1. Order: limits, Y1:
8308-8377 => 5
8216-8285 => 17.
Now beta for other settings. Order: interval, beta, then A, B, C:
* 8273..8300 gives 27.3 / 5.27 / 5.20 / 27.64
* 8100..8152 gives 27.4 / 5.29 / 5.20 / 27.90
